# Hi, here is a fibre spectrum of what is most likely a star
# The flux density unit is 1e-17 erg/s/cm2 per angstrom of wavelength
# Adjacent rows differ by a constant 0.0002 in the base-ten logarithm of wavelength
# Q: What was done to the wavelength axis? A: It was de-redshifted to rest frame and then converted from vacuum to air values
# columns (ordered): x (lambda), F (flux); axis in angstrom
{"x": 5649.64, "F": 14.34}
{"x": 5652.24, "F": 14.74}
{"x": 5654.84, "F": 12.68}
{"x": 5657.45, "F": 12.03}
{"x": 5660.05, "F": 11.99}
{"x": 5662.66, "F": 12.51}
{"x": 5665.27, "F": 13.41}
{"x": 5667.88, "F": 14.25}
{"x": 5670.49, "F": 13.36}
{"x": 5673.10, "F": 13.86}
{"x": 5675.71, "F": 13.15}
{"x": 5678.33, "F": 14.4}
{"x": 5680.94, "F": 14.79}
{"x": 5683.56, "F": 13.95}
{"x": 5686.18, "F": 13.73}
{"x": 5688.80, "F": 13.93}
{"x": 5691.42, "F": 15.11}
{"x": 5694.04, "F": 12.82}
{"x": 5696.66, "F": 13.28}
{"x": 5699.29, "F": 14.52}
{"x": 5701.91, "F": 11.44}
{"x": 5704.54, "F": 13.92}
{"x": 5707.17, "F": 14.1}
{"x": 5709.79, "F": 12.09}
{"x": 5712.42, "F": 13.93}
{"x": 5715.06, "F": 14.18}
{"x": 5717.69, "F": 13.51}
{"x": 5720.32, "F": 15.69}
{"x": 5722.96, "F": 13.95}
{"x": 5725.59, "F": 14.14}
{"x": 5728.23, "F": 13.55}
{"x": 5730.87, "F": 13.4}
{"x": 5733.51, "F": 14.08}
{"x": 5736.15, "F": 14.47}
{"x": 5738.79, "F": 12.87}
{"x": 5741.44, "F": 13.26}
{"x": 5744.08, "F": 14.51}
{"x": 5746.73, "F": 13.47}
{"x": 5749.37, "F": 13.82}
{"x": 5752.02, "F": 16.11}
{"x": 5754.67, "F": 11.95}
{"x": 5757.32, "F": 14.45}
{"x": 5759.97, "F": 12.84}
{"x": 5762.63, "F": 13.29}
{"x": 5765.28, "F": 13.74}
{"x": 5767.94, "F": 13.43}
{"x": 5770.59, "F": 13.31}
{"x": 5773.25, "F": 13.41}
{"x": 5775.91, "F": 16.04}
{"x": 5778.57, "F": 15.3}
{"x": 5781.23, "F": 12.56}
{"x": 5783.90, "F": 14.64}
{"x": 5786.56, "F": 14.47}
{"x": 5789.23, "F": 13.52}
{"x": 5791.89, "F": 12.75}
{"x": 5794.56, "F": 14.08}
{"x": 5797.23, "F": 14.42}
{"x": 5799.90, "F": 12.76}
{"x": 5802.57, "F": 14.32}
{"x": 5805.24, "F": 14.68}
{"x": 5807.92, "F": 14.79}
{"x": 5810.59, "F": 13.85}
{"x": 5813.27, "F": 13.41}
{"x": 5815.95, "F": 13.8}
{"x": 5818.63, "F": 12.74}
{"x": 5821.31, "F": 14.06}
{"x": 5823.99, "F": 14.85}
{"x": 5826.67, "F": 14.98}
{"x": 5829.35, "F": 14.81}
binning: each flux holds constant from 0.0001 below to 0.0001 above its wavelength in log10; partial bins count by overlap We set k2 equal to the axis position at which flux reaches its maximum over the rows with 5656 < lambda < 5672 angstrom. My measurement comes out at 5667.88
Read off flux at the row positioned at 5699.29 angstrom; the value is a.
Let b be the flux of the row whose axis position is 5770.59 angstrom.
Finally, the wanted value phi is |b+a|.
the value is 27.8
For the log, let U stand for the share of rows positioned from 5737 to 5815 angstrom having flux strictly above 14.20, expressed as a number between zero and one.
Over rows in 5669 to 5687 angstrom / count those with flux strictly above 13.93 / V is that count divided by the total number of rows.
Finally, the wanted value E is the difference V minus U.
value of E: 0.05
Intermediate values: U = 0.38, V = 0.429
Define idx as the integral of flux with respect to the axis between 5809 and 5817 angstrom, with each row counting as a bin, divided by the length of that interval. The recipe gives 13.72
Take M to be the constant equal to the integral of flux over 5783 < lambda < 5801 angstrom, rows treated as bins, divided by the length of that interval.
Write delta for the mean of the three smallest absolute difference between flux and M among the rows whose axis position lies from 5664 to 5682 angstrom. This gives 0.3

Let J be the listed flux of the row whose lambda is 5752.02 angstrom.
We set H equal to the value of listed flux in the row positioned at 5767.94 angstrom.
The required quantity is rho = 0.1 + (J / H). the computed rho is 1.30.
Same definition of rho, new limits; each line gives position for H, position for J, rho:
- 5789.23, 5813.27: 1.09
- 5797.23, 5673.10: 1.06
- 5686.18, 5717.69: 1.08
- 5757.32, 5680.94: 1.12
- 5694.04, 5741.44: 1.13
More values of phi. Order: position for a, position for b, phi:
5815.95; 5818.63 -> 26.5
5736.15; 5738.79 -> 27.3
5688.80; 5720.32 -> 29.6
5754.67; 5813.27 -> 25.4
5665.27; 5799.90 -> 26.2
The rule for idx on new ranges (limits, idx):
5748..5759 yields 14.05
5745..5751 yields 13.83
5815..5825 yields 13.83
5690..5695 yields 14.05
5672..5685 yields 14.03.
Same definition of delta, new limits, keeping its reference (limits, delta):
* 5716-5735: 0.2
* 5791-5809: 0.5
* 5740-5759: 0.3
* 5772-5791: 0.4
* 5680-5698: 0.1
